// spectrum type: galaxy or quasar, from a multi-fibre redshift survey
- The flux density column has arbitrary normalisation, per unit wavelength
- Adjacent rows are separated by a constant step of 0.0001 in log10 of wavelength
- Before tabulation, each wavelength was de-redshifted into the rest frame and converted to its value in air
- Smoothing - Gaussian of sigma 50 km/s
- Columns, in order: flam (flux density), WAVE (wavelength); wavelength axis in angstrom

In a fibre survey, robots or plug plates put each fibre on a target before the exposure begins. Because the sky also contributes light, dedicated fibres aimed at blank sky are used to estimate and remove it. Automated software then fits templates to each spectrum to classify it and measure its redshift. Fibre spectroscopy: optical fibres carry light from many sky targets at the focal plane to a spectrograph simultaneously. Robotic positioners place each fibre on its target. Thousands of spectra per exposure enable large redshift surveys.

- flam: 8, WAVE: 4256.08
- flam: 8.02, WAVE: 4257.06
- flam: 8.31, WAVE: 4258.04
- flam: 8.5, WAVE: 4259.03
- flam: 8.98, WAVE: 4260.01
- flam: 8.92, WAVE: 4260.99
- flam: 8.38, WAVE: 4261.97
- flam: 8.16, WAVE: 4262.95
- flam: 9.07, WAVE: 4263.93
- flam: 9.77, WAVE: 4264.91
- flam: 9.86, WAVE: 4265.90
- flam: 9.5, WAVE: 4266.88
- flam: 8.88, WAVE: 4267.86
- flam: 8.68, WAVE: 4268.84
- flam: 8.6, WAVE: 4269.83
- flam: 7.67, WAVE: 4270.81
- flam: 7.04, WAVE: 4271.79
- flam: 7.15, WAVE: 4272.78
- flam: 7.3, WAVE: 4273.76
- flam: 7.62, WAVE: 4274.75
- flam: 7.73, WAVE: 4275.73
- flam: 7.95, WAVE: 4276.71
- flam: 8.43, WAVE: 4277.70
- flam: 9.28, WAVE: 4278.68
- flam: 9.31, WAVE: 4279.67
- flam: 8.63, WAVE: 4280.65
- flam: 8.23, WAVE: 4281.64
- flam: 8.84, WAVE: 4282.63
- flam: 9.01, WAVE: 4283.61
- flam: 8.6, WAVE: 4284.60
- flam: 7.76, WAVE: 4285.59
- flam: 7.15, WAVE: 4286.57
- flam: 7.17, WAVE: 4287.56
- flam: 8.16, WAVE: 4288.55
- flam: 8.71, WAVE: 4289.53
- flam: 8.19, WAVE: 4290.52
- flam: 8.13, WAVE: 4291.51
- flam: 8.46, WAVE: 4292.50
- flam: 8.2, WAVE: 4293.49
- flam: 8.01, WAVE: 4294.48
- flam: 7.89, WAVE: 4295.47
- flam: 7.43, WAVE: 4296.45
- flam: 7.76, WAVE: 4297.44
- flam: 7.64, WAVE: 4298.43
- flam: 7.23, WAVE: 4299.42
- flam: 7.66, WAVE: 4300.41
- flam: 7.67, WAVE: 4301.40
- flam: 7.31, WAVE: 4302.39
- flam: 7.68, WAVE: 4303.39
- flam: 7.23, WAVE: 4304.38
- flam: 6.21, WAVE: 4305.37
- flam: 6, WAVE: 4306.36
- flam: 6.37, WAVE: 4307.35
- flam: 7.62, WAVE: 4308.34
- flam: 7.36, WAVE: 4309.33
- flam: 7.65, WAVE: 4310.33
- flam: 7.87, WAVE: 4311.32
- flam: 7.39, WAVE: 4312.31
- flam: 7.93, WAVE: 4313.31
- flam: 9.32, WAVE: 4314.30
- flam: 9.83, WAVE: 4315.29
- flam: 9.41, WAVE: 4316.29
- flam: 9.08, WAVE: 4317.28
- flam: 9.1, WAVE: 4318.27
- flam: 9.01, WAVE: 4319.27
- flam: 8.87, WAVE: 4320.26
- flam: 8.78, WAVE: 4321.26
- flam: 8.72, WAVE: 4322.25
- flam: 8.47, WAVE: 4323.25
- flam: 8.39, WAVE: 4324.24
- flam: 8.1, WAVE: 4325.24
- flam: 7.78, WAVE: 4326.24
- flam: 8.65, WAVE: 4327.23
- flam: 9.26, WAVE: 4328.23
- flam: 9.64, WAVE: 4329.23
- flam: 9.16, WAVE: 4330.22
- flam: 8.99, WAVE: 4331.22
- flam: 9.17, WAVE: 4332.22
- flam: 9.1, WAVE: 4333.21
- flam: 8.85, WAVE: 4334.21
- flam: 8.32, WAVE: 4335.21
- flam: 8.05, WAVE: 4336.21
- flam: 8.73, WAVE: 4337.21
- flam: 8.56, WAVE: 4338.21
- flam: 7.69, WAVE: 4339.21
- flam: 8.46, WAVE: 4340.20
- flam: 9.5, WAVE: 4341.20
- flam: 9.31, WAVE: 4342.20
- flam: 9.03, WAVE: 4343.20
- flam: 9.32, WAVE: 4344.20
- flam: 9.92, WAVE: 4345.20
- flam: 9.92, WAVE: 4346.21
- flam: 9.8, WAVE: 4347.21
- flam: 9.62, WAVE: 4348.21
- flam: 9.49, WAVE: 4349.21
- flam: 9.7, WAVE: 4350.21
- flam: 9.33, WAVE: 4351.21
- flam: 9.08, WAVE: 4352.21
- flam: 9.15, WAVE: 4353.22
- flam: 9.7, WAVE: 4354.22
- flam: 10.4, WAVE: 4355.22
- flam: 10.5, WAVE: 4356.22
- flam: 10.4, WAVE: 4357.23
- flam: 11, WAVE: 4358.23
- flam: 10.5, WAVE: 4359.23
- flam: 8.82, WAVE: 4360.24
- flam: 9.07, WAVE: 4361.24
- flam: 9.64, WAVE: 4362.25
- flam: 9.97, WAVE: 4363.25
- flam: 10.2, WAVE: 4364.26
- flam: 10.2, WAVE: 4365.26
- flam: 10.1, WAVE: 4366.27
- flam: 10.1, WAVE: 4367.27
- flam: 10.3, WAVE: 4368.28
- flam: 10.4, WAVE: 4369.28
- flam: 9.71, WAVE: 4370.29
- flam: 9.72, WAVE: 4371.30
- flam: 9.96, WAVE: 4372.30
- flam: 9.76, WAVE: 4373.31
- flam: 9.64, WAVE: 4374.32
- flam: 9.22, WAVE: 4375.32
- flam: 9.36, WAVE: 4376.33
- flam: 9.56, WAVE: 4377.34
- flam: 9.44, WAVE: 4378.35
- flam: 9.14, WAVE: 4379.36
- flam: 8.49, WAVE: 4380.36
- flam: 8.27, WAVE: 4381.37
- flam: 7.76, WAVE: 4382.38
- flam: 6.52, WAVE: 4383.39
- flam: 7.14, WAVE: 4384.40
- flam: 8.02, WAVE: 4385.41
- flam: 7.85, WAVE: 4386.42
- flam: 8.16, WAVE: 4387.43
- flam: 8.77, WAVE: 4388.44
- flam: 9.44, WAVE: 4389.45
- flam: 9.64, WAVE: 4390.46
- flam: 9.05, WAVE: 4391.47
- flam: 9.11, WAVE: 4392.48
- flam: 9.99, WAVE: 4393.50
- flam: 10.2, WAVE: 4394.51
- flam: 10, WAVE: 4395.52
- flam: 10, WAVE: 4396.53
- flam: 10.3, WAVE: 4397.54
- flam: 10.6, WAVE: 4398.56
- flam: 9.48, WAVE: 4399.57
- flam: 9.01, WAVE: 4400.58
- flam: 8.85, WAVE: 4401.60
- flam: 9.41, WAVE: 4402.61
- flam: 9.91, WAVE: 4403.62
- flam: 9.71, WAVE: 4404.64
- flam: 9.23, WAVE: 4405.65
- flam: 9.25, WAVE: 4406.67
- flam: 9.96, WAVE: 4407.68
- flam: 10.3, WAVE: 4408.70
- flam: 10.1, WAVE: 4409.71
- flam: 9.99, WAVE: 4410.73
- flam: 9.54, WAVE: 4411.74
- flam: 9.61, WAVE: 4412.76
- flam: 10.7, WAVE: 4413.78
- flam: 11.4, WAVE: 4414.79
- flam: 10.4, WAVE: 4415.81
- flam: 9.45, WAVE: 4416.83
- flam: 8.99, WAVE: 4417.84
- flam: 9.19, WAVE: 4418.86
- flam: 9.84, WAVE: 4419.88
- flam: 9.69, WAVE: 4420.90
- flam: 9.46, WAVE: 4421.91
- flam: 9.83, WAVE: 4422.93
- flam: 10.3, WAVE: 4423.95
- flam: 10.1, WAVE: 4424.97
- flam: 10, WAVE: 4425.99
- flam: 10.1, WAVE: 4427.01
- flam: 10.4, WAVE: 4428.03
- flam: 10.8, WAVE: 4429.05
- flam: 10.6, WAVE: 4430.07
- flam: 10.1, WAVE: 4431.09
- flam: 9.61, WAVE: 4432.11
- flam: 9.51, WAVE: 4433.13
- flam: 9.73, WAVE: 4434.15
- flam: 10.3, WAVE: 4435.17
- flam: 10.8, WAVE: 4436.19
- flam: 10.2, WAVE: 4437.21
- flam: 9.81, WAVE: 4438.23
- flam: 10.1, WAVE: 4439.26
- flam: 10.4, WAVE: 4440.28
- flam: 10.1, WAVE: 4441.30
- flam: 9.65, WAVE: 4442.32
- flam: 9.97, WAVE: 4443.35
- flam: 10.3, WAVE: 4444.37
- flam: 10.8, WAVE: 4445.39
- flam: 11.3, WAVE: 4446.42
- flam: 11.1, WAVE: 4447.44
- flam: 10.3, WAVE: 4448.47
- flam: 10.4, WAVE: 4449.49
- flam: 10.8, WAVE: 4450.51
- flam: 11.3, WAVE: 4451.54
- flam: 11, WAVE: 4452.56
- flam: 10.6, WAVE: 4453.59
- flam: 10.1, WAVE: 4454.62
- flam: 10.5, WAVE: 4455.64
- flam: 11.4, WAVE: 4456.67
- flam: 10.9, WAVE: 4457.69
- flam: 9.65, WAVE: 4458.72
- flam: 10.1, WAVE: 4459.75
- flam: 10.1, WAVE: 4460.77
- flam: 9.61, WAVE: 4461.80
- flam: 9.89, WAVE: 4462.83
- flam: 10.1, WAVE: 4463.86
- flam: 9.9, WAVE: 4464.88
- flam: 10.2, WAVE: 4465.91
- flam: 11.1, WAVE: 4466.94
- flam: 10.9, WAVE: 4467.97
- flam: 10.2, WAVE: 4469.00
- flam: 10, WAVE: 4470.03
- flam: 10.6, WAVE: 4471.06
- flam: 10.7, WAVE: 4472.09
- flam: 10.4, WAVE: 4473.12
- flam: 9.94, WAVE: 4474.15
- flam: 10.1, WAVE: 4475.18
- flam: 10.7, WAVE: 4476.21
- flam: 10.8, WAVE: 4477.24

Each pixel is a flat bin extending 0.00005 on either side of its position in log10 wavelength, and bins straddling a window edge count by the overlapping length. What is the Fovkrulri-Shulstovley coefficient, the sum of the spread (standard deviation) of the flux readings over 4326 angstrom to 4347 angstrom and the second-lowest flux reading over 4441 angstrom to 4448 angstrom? 10.6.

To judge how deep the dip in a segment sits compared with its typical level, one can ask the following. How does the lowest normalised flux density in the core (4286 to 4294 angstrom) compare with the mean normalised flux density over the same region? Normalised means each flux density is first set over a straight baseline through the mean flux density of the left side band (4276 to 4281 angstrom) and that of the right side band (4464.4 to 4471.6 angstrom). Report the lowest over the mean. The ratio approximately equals 0.895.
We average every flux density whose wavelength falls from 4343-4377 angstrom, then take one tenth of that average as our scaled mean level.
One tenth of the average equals 0.98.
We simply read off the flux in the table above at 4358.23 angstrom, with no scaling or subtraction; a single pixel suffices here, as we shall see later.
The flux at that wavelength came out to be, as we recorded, 11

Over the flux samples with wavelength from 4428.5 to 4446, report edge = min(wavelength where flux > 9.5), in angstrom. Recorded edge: 4429.05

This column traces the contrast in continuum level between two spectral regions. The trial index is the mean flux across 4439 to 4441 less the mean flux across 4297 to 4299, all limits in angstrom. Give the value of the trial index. 2.6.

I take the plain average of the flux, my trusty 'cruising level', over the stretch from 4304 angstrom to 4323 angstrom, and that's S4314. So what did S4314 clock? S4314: 8.1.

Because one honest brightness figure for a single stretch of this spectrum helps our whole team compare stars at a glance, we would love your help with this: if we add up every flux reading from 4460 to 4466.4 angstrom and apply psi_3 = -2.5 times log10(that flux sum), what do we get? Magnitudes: -4.4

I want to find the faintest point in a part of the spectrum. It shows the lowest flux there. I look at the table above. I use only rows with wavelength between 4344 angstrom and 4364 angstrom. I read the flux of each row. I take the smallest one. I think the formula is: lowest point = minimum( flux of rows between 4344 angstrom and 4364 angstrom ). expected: 8.82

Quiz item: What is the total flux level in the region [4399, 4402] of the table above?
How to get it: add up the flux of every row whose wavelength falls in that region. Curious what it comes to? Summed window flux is 27.3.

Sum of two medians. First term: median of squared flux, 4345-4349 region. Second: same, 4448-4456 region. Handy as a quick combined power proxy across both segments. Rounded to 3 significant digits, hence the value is 209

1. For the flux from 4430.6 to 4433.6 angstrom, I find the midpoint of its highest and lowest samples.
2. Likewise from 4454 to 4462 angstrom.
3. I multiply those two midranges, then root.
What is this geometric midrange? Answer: 10.1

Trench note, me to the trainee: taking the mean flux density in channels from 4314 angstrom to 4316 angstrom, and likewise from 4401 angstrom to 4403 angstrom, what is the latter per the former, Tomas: 1.0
